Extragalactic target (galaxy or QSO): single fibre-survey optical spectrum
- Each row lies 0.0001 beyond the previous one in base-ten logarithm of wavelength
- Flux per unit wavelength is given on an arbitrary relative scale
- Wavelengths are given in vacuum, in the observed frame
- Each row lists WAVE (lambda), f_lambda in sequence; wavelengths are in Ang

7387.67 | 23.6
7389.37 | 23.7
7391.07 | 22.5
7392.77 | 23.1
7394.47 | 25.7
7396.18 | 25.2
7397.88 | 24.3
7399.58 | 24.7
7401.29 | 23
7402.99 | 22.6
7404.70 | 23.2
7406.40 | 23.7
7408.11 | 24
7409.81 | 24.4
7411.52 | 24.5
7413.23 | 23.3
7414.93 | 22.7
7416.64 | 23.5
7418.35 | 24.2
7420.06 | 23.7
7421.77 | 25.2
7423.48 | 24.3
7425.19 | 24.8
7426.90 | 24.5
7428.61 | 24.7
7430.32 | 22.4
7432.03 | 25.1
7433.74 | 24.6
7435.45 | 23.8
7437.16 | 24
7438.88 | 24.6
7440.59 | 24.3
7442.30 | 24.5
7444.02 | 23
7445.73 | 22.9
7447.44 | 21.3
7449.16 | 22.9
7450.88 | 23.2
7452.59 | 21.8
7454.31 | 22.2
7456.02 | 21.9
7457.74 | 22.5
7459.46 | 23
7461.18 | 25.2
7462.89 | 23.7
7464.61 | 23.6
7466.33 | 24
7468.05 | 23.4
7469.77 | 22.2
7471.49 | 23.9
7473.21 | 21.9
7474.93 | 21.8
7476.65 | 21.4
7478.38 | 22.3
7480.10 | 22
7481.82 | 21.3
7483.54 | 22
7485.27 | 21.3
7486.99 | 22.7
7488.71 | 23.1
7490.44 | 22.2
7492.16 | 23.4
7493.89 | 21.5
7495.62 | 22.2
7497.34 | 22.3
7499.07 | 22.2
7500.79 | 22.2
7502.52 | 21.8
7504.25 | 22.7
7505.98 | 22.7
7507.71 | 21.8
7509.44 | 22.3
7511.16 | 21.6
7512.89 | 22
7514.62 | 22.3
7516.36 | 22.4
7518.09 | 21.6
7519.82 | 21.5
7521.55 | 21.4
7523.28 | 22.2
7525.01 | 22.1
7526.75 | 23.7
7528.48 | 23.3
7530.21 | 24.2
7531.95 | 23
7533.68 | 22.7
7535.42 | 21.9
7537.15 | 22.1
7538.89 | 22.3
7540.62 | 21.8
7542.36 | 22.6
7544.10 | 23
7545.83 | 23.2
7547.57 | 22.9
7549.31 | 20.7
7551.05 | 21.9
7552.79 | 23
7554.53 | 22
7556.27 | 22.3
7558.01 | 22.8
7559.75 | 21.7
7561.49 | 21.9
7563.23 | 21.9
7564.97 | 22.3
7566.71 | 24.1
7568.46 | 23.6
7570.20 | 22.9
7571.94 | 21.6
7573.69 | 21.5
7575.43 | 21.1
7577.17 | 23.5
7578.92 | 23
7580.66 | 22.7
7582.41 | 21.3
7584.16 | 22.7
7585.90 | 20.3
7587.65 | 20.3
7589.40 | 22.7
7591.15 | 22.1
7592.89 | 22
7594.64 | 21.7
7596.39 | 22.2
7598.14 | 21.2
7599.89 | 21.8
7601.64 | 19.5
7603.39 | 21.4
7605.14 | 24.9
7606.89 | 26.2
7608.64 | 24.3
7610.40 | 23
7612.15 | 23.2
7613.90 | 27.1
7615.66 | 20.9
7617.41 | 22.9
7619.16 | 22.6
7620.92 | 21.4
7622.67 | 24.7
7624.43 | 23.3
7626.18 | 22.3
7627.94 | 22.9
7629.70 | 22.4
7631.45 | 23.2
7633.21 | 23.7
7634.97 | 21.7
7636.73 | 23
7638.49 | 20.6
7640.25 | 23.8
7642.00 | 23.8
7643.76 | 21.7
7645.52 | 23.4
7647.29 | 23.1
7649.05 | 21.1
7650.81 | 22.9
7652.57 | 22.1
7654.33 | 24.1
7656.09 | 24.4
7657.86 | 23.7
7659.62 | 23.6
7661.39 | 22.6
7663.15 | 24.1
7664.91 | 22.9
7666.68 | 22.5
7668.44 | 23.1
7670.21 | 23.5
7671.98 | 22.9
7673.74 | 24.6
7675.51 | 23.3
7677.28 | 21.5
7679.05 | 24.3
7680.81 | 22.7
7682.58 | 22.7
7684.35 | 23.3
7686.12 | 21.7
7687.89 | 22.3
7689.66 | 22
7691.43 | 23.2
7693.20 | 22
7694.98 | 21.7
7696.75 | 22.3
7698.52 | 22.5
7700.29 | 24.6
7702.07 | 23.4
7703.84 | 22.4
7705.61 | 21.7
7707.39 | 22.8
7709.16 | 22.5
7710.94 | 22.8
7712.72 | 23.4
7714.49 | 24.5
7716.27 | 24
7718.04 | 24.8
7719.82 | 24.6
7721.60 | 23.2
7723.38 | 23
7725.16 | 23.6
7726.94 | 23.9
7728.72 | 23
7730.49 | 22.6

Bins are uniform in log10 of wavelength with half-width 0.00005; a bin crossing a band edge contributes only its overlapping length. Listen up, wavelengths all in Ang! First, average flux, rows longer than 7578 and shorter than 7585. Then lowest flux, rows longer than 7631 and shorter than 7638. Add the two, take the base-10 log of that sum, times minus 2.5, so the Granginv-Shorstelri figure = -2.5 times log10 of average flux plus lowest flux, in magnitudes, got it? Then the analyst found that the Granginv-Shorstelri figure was -4.11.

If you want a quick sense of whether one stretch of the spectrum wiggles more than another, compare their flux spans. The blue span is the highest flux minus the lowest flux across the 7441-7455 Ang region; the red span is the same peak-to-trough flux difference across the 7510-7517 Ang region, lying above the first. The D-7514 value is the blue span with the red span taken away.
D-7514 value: 2.40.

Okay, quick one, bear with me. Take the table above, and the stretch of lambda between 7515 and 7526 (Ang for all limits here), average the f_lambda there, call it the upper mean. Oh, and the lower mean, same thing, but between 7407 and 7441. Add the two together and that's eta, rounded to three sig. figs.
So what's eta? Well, 46.0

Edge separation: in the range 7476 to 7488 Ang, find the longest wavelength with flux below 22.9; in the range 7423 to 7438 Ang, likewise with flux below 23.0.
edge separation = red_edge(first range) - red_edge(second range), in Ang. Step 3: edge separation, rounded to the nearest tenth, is 56.7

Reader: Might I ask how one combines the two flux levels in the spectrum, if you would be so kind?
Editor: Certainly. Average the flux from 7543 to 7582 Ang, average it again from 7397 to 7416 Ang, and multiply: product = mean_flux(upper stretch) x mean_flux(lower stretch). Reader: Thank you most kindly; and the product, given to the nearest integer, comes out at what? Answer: 531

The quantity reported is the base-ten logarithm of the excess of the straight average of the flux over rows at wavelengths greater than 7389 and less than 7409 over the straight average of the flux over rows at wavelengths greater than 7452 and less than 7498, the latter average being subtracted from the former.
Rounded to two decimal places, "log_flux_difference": 0.10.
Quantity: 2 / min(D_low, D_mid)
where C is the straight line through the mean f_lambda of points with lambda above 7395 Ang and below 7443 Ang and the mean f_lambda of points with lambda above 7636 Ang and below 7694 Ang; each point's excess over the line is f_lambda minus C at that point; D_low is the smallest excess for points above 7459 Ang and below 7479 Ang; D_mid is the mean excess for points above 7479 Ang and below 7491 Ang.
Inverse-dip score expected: -0.83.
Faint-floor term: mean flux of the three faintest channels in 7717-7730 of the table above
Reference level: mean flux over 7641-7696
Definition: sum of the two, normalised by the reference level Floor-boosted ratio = 2.01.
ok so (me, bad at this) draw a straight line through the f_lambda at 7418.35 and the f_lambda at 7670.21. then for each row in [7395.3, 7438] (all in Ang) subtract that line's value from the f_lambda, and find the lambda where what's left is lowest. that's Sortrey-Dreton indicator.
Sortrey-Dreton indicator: 7430.32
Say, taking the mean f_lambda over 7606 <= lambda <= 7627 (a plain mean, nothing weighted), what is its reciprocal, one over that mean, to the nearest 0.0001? 0.0426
